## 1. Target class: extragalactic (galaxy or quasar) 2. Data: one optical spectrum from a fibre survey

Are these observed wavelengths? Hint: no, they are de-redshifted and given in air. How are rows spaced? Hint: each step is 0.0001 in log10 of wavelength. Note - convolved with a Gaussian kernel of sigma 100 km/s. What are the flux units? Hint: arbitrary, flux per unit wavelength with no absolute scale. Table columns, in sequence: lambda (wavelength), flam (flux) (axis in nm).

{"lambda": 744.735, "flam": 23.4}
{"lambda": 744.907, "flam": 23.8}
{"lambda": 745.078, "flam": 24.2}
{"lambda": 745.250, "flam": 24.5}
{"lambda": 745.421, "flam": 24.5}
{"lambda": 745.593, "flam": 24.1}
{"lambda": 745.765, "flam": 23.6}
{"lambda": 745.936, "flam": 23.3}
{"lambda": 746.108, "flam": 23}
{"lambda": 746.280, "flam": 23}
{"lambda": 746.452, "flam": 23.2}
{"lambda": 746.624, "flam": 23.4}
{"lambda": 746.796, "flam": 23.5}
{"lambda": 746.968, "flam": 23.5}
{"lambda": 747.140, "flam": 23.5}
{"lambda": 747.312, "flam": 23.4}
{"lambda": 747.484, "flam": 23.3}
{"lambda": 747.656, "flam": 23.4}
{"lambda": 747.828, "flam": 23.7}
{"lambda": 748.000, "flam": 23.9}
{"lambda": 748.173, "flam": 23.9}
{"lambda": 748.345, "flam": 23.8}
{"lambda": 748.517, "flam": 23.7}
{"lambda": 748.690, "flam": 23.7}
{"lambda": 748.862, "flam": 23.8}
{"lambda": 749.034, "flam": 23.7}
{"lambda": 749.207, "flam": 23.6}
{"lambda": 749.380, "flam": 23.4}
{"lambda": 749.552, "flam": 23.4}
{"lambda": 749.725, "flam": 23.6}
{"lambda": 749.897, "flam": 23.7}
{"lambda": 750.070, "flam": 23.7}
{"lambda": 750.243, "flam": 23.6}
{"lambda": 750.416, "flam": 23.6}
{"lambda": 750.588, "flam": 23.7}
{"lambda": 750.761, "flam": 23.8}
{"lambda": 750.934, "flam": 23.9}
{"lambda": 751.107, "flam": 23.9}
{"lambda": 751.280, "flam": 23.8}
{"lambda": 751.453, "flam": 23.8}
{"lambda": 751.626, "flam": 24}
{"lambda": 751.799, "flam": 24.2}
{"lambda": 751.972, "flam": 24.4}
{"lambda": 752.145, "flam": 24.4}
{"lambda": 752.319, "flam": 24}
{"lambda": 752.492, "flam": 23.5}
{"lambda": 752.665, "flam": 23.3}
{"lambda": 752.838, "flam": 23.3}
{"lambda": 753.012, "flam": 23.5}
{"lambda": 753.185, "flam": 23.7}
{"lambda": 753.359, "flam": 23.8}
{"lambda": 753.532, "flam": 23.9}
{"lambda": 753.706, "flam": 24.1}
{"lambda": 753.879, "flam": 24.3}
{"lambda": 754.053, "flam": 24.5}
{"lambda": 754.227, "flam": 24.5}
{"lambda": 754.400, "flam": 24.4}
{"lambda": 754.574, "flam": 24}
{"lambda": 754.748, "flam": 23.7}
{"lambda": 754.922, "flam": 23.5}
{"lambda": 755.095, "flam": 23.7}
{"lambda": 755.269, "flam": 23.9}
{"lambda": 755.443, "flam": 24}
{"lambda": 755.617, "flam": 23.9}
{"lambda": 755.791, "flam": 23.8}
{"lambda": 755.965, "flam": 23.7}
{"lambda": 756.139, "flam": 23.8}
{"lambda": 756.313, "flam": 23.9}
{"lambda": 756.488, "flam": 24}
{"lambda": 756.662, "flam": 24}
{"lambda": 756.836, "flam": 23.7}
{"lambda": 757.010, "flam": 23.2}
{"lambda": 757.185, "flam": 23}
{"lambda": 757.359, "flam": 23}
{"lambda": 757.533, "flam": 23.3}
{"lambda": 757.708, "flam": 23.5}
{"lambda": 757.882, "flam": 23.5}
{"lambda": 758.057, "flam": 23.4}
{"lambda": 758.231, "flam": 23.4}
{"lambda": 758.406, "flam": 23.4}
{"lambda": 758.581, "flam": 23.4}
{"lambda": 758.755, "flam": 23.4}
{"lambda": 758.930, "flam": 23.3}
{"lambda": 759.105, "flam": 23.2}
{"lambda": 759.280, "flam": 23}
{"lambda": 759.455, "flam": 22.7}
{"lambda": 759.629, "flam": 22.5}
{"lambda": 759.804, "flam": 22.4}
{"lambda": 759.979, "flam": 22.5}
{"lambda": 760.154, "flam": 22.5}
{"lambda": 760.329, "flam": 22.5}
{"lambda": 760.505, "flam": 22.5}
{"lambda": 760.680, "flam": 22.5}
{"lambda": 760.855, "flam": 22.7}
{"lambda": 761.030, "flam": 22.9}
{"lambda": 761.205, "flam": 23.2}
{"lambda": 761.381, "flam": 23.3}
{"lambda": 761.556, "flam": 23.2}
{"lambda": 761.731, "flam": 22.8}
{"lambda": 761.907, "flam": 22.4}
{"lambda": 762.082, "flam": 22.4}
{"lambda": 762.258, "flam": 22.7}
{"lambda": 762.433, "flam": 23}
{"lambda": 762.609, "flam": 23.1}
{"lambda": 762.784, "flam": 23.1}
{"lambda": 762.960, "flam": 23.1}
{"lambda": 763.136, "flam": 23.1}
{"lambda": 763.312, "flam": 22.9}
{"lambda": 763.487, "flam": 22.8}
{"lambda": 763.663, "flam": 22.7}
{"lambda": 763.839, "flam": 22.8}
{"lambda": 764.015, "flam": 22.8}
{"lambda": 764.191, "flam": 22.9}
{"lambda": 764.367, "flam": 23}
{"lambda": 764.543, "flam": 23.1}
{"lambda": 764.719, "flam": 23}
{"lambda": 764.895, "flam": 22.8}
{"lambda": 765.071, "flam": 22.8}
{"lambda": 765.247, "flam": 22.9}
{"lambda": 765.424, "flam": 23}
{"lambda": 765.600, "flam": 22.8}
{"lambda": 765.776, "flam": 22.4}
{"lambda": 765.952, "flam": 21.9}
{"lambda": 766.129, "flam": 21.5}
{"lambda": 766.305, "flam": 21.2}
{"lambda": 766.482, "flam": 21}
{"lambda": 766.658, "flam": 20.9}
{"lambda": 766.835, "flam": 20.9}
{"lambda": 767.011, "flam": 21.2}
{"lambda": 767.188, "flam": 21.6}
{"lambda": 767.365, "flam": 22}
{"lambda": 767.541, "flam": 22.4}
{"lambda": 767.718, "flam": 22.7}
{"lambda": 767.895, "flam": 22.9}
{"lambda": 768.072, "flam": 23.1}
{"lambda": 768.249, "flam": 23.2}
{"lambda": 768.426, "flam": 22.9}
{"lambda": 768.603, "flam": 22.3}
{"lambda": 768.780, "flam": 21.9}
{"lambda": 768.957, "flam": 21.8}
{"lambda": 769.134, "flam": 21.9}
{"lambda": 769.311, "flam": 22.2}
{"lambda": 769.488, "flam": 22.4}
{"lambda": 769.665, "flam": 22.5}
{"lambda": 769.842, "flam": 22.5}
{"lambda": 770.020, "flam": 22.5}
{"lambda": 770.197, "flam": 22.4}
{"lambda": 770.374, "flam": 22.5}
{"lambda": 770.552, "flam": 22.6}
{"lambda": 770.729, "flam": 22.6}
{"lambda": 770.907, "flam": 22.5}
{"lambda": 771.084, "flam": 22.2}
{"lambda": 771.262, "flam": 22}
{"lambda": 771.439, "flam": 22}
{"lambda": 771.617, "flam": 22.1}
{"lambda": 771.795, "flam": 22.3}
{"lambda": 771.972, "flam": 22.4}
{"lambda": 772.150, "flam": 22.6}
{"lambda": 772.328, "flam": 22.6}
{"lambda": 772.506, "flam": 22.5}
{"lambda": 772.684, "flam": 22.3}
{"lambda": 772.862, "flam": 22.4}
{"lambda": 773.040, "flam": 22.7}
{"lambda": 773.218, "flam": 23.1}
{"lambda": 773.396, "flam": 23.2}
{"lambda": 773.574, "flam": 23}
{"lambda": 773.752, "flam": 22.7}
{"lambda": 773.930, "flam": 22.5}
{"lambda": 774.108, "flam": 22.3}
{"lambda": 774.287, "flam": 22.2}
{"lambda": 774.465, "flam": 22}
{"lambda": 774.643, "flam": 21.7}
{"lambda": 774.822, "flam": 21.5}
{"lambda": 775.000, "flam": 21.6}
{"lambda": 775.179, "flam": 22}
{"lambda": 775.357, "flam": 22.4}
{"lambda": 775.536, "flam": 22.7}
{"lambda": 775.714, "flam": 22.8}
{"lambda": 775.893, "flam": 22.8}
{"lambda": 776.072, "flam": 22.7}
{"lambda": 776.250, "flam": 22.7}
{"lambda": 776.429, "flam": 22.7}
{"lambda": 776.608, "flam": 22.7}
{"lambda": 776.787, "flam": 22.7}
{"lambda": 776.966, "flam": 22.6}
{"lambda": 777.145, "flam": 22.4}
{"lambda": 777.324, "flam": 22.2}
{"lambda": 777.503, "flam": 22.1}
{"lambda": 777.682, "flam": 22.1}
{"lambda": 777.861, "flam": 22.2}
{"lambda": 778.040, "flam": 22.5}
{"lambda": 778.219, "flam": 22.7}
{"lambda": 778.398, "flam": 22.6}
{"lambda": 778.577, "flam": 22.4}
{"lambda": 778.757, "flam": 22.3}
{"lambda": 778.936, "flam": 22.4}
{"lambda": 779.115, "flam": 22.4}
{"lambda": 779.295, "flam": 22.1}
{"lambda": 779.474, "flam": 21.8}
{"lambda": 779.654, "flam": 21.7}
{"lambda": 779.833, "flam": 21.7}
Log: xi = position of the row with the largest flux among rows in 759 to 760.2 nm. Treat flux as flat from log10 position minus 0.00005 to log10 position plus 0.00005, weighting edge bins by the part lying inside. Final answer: 759.105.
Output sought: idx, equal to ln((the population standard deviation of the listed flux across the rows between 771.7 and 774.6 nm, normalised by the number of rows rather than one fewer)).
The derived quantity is -1.1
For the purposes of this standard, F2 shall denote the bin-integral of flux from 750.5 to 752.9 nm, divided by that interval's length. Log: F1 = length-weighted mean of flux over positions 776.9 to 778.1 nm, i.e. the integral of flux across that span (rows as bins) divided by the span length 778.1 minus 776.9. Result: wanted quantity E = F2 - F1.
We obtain 1.6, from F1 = 22.3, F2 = 23.9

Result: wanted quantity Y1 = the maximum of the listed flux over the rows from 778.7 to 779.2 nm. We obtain 22.4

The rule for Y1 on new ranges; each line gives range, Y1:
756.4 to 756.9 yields 24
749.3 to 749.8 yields 23.6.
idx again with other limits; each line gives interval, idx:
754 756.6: -1.2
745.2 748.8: -0.9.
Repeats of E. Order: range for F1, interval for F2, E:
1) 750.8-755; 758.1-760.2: -0.9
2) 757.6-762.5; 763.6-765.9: -0.1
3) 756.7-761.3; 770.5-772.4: -0.7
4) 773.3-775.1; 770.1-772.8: 0.1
